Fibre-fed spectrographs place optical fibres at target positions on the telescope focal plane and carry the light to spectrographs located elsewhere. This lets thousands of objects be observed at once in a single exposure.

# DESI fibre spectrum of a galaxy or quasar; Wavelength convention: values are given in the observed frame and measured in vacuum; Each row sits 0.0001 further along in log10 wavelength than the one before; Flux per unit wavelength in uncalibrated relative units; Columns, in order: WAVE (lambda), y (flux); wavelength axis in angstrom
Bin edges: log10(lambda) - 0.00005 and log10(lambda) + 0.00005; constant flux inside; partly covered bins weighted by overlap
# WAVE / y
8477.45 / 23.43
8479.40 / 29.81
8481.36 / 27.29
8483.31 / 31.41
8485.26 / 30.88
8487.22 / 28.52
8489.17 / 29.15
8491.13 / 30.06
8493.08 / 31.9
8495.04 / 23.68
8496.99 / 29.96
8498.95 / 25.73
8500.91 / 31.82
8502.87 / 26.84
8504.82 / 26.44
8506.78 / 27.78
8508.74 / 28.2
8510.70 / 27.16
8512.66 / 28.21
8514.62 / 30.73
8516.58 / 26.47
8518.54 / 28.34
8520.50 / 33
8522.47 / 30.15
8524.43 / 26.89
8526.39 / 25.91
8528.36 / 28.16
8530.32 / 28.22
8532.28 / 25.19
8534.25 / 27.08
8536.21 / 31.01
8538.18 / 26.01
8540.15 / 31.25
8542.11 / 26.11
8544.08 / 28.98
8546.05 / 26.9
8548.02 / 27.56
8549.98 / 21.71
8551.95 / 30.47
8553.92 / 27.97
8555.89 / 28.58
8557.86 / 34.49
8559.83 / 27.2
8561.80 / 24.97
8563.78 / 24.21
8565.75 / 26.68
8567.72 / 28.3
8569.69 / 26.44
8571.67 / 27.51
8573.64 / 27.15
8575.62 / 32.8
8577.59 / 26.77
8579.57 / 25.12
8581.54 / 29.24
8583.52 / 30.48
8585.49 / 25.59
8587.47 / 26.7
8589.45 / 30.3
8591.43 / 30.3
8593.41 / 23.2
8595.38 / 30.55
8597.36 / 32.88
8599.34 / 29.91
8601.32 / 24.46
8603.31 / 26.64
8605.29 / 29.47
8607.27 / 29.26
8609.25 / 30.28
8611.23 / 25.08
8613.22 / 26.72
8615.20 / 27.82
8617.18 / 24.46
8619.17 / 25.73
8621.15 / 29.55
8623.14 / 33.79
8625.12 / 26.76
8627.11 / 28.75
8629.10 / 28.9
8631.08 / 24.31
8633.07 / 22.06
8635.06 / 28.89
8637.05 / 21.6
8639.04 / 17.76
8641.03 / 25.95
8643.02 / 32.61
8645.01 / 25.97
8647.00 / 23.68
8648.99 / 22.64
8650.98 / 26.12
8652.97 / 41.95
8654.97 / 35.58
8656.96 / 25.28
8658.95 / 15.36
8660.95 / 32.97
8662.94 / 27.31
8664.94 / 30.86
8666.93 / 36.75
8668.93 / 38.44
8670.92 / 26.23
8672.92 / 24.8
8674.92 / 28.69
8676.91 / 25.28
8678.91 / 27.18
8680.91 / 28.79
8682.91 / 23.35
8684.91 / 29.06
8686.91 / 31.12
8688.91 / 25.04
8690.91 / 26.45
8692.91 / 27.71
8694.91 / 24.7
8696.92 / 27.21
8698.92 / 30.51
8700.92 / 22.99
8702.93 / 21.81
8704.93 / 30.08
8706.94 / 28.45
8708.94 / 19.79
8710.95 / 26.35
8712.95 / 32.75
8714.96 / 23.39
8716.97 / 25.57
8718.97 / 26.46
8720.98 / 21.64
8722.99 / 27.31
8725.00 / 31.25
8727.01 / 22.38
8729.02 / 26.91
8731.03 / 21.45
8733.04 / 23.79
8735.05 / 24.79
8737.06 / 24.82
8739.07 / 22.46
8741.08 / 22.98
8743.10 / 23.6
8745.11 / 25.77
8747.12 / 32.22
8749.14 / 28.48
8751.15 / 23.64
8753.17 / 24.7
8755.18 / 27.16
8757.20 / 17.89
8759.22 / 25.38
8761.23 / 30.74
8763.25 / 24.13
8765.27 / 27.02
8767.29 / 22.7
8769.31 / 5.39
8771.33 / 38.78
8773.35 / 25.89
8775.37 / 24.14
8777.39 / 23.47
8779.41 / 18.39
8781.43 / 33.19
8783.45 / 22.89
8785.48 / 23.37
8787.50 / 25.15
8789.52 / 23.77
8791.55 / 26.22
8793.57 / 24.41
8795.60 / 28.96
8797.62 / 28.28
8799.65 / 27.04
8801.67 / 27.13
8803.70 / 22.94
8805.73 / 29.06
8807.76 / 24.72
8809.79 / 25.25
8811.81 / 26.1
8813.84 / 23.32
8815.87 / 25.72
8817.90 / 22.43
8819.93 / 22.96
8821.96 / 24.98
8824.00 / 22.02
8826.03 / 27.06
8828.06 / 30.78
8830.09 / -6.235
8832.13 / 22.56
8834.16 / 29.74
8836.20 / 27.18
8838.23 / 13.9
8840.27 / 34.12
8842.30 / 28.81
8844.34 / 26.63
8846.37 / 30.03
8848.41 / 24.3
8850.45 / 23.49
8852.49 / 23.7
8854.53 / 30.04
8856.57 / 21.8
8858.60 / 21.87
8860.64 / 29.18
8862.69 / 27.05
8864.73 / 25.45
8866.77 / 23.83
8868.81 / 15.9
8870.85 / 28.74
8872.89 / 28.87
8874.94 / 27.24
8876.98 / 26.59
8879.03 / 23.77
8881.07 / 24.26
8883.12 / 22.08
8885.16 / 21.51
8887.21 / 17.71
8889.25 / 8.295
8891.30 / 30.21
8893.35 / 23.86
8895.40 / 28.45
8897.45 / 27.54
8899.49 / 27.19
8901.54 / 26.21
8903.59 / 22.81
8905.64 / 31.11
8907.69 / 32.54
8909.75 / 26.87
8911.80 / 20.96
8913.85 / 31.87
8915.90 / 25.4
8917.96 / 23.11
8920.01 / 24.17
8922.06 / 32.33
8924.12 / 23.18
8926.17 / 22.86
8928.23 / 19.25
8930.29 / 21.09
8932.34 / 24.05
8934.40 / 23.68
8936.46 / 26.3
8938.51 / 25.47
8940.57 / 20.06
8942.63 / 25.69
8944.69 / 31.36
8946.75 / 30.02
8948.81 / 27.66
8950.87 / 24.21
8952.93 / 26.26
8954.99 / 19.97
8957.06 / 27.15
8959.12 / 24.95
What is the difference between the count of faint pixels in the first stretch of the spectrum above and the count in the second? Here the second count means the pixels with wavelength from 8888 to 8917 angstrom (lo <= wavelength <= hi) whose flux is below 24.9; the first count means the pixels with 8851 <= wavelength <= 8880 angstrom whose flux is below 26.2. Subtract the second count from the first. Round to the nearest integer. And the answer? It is 3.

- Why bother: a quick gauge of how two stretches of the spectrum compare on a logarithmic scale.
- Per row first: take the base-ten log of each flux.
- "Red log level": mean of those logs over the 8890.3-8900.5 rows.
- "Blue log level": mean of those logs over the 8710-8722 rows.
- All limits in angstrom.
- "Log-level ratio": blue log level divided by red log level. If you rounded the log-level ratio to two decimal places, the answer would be 0.98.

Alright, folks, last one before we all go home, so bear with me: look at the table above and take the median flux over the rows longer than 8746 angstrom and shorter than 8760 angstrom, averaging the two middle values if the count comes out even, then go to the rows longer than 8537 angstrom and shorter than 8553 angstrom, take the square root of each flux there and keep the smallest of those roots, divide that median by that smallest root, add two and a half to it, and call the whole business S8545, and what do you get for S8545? 7.9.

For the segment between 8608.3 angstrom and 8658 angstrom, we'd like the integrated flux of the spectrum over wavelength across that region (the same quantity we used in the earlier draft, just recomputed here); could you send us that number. 1356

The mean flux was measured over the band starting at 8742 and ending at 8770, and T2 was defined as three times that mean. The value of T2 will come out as 73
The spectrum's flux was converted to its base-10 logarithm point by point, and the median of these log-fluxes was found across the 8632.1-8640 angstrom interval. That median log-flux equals 1.34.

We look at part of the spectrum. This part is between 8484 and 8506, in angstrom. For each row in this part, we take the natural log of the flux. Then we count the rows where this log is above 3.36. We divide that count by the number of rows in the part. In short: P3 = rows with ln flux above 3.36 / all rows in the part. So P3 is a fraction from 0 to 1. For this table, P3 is 0.55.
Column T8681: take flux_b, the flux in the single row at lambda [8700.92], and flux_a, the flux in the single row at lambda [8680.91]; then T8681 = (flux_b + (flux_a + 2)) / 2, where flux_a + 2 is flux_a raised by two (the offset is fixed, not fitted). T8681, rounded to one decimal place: 26.9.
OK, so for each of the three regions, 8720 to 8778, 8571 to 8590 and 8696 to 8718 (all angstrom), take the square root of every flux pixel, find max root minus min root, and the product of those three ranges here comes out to 3.56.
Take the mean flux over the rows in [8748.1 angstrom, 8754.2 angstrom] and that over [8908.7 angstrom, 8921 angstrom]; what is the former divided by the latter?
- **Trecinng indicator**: 1.01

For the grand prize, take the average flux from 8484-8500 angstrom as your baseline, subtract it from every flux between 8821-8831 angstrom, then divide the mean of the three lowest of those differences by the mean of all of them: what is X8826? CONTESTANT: 1.7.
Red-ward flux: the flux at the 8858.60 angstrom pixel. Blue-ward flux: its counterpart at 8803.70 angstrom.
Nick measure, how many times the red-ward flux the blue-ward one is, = 1.05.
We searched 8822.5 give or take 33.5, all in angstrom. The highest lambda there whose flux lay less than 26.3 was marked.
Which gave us 8852.49 angstrom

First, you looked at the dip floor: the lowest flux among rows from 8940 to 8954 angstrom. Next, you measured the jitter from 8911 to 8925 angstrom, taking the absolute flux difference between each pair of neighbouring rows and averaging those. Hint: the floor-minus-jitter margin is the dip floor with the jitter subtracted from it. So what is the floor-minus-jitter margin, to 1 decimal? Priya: 13.7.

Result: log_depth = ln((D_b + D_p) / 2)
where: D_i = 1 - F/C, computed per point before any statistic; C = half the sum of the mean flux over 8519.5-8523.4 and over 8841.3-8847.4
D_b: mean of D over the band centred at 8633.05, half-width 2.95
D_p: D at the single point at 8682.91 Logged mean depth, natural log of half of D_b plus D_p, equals -1.6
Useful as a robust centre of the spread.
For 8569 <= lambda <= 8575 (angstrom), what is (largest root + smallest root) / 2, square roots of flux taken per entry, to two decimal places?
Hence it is 5.19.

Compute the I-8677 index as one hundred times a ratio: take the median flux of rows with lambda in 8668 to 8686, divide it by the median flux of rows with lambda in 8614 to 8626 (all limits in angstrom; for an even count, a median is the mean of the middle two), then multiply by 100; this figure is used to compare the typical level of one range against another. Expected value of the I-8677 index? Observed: 100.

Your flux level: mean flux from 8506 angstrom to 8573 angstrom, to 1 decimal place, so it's 27.9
